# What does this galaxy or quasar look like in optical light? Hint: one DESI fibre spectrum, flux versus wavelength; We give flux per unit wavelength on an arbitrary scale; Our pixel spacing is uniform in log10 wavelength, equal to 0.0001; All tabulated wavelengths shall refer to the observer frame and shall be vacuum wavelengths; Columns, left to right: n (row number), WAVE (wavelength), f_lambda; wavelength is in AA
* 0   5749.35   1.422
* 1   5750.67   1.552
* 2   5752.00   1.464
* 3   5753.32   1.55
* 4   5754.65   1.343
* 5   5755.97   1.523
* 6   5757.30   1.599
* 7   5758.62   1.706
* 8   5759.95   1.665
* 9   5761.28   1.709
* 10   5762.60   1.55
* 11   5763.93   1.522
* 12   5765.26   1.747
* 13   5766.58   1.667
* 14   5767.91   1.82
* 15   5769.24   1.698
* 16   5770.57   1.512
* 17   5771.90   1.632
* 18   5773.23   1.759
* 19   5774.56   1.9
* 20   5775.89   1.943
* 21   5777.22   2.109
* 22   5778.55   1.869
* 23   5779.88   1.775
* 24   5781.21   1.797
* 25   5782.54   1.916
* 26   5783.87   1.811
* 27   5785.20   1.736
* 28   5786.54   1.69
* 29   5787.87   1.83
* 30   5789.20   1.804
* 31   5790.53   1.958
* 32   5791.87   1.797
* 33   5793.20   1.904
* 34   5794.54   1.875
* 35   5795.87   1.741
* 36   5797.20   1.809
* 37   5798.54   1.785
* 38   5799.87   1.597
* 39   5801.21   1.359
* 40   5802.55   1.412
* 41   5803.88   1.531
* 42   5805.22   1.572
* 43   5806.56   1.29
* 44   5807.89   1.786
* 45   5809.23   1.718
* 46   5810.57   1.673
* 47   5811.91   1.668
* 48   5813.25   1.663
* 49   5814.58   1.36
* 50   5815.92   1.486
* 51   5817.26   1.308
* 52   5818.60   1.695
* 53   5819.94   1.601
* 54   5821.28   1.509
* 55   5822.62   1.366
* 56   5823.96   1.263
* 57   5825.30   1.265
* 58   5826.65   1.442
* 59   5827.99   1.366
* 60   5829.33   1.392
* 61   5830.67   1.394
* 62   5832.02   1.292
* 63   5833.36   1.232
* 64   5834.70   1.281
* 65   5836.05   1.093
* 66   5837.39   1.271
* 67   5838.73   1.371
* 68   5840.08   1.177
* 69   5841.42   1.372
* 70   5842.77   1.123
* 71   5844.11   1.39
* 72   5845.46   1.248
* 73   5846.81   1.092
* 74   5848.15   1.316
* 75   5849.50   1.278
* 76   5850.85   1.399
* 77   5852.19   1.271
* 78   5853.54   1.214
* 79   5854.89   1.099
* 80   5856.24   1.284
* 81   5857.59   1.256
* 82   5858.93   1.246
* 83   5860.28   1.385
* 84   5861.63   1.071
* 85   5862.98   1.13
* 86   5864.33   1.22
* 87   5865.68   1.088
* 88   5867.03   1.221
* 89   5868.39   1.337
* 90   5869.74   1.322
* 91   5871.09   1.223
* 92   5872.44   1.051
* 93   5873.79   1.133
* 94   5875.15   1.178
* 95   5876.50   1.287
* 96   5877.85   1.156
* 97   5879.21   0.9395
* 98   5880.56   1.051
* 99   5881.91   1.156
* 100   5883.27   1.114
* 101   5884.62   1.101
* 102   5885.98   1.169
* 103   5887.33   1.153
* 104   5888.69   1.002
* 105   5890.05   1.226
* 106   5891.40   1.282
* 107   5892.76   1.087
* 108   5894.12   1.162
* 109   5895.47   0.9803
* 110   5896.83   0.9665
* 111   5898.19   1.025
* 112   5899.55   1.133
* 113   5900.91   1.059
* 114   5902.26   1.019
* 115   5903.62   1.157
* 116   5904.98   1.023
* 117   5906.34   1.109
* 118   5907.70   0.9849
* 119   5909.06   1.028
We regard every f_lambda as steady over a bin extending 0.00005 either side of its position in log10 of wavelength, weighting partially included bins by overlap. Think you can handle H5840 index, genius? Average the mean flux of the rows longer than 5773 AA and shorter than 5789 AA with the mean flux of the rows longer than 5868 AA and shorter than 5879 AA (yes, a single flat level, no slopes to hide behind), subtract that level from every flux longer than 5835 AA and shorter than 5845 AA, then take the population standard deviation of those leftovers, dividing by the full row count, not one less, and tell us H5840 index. 0.12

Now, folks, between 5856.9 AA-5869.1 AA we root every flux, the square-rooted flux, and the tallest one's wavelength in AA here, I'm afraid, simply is 5860.28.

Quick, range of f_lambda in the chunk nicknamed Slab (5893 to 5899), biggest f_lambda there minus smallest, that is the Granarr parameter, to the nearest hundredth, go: 0.20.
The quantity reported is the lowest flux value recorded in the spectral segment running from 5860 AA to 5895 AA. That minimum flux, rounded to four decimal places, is 0.9395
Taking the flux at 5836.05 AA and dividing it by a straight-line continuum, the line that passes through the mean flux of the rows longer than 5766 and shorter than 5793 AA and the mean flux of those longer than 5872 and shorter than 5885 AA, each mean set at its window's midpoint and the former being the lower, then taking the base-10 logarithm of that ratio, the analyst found -0.11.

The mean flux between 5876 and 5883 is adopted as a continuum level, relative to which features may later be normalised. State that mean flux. 1.1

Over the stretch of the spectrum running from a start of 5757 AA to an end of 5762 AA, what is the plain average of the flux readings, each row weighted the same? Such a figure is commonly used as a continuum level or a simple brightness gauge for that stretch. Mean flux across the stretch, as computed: 1.7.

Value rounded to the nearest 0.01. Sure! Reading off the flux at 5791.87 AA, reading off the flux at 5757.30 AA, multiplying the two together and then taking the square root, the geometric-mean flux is 1.70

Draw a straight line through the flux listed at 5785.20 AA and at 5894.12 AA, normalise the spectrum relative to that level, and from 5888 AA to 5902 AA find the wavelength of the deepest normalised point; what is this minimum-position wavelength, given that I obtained 5888.69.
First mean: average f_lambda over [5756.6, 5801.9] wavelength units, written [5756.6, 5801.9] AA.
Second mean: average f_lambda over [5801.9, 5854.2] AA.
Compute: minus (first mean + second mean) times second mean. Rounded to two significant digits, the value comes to -4.4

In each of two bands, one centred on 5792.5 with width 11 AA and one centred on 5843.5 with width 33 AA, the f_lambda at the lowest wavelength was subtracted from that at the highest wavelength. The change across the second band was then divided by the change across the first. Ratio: 5.7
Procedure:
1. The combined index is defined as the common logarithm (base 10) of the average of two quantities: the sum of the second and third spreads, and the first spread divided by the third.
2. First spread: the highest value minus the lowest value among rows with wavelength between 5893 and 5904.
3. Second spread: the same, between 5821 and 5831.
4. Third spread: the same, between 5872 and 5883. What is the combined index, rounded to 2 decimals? -0.24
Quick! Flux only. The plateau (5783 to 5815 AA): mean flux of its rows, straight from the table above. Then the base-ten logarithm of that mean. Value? 0.23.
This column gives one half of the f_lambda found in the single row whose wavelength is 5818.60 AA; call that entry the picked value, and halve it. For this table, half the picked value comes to 0.85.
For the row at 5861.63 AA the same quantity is 0.54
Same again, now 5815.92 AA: 0.74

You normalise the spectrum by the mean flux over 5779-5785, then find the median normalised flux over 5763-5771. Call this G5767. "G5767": 0.92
